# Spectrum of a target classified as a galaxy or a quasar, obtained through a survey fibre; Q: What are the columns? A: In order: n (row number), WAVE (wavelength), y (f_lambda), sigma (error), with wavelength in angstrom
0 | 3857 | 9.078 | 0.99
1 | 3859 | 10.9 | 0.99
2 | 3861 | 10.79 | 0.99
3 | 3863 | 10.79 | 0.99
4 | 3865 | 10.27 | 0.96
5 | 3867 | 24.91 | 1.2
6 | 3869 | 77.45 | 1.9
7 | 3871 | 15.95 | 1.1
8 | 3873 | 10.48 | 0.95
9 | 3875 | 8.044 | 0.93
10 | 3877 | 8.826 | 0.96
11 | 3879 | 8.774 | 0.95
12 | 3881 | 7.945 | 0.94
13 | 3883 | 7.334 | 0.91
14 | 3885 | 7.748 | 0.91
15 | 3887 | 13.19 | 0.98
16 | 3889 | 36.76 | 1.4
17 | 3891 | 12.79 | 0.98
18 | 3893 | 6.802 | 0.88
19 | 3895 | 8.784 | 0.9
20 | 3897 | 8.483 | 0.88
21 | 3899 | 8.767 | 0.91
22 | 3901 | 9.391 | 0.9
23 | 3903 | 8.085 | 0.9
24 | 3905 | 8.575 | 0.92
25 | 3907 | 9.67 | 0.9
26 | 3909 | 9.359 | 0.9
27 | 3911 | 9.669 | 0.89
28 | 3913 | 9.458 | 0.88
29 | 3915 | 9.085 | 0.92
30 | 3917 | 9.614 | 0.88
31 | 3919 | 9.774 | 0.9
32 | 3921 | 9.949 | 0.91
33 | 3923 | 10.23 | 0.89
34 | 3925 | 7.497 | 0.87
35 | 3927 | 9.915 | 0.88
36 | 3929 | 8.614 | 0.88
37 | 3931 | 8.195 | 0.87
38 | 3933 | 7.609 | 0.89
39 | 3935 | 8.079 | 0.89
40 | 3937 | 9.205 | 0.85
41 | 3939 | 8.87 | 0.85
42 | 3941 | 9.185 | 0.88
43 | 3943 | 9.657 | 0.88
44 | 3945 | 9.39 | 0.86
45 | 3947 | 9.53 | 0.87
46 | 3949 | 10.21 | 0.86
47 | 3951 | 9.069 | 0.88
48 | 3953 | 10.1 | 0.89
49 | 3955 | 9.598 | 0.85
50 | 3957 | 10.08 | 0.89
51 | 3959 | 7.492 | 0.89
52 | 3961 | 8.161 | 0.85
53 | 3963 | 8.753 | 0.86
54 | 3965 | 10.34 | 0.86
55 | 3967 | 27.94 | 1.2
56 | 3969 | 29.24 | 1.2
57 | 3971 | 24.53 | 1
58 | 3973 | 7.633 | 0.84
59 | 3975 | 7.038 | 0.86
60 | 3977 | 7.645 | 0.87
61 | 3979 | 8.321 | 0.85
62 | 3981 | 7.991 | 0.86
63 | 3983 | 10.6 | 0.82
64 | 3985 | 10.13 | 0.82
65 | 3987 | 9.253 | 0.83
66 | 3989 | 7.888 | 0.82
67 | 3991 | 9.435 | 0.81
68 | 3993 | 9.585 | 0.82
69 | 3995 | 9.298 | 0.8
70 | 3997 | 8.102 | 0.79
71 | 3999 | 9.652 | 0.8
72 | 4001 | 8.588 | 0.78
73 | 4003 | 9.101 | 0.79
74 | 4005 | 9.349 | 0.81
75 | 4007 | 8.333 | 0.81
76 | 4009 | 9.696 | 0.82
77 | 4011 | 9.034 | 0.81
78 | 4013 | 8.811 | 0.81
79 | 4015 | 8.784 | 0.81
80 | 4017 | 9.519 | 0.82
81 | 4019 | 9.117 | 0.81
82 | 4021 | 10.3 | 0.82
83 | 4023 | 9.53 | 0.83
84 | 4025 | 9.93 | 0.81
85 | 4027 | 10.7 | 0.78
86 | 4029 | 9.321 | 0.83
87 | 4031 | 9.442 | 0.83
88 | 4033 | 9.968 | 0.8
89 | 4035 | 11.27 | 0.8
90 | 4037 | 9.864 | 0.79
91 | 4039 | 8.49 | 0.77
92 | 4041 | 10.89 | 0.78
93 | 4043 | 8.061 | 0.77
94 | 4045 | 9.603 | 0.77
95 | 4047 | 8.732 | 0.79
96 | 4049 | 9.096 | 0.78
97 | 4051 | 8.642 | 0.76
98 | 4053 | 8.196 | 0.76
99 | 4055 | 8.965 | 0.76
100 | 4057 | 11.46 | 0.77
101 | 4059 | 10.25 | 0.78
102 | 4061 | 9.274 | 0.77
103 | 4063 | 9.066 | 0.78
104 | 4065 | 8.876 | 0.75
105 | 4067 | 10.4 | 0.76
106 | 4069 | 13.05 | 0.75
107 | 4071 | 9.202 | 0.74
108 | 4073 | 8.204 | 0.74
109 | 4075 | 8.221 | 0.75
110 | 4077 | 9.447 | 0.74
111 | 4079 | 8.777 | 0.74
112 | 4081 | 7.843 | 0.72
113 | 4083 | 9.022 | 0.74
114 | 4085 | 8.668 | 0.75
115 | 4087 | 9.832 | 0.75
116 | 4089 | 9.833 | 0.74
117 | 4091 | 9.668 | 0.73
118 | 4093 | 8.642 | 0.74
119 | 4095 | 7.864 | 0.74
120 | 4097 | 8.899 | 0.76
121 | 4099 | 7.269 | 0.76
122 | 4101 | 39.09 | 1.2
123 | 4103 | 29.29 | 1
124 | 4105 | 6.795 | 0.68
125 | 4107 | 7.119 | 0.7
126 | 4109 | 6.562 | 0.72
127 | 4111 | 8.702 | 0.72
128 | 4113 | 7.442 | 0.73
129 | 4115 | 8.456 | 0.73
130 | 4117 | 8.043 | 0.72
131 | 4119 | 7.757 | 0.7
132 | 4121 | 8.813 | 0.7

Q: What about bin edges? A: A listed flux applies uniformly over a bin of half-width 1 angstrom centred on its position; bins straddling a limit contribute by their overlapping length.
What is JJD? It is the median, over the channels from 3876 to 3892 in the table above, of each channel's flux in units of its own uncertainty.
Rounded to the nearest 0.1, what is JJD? 9.2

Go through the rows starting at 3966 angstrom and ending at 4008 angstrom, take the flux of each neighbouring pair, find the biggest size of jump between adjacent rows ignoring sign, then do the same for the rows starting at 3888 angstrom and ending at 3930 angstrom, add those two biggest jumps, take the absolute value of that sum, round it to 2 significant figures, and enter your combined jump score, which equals 41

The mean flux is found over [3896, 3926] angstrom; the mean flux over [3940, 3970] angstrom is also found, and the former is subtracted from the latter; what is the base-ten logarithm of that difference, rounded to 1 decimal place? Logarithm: 0.4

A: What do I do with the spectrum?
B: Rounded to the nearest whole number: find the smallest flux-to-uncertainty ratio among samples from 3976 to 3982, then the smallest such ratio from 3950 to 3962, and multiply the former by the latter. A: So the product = 74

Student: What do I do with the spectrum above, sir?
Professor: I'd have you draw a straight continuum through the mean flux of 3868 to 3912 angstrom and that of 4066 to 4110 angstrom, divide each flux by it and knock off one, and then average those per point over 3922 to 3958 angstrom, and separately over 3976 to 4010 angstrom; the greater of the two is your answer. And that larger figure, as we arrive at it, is -0.27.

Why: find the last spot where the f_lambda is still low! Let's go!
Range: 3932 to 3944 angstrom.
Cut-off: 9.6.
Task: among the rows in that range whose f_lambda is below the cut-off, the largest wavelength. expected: 3941 angstrom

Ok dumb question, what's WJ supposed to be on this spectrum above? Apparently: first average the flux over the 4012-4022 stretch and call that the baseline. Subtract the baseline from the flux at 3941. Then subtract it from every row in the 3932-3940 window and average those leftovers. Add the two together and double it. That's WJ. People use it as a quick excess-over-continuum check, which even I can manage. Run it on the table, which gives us -2.0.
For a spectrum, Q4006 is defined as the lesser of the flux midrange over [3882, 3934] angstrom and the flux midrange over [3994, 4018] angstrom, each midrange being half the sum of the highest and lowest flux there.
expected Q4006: 8.9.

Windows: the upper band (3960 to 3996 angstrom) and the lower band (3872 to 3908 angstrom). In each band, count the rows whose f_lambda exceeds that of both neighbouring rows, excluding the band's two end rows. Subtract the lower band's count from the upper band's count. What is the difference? 0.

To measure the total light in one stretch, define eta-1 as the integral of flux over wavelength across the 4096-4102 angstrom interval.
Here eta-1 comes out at 111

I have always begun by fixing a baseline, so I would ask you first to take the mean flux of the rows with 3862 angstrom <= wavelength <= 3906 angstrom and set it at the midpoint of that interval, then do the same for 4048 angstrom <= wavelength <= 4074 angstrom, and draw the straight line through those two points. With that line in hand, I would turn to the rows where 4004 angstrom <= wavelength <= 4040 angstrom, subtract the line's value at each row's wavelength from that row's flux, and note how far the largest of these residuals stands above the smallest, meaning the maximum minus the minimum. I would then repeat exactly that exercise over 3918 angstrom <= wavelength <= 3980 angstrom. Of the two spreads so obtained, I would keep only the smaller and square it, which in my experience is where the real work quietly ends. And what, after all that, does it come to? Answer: 13.9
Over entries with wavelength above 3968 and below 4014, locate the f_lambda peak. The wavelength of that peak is 3969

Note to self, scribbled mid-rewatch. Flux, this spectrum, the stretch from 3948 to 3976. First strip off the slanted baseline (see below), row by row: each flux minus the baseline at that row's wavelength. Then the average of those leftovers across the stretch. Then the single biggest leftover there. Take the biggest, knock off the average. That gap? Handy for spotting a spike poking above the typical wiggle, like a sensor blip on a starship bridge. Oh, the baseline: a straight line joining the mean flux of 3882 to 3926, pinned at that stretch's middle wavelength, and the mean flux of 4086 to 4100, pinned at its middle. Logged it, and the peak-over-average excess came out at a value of 16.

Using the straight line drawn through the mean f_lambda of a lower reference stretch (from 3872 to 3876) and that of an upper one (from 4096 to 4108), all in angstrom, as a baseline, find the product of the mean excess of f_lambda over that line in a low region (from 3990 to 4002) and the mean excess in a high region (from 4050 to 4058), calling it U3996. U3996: 22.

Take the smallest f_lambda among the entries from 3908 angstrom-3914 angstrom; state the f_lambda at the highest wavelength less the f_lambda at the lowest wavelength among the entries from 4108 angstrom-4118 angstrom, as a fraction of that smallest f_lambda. 0.16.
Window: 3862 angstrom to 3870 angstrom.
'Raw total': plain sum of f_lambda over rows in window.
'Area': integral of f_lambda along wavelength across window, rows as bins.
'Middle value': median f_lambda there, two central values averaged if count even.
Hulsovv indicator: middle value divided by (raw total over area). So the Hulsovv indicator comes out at 35.7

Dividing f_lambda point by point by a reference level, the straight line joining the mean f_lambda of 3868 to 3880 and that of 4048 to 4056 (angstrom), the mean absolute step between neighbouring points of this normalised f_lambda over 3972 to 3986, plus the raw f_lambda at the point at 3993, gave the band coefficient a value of 9.6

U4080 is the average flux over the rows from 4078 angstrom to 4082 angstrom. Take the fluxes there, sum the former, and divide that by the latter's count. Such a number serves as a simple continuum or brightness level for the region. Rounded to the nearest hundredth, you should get 8.31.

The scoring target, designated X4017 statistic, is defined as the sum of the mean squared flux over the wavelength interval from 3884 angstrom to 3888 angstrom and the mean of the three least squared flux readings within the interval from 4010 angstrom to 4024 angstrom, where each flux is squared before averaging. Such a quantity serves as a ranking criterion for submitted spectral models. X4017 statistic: 196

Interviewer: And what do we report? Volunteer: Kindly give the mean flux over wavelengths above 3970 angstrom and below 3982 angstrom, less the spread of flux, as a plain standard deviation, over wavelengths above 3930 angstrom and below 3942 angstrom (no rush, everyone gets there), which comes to 9.9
